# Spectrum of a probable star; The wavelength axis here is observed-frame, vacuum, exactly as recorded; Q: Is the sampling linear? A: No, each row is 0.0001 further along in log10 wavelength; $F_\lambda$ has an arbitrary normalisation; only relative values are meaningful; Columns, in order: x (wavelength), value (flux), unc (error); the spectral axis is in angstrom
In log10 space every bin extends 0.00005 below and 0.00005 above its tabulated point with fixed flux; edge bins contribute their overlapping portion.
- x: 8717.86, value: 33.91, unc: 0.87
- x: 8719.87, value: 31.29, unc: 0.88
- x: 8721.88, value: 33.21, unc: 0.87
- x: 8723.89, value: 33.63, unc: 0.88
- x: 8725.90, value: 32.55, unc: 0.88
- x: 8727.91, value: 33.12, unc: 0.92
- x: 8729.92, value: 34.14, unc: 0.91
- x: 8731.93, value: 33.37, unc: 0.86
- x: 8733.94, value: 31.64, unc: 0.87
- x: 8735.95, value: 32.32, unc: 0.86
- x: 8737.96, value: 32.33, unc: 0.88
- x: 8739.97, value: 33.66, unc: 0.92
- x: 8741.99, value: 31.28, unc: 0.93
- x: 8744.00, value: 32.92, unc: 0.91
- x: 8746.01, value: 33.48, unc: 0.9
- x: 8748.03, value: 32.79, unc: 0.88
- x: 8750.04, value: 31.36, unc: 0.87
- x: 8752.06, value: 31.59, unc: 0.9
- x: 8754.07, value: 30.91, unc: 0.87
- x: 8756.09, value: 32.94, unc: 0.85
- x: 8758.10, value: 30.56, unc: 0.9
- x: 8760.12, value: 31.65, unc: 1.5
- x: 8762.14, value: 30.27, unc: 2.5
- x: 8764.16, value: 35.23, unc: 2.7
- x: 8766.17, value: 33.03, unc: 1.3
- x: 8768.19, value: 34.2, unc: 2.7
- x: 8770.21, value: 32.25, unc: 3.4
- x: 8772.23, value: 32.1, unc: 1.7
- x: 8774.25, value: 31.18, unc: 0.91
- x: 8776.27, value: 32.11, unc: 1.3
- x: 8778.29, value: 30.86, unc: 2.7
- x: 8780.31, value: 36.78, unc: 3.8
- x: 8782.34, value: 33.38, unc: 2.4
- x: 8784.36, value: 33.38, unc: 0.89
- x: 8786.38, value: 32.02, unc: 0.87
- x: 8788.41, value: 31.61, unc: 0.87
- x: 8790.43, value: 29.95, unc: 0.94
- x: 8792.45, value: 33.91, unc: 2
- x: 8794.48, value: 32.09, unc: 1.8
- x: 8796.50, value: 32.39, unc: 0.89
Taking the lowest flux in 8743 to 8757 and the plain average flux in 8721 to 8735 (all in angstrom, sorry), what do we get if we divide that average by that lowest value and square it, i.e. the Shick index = 1.15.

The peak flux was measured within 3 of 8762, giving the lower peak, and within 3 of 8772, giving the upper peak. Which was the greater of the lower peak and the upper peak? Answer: 35.2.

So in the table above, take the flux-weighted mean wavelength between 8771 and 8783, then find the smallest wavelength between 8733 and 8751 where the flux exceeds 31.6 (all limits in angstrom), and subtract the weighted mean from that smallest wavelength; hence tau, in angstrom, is -43.5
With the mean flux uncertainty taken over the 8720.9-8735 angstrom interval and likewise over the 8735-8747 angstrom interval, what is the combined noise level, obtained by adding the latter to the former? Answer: 1.8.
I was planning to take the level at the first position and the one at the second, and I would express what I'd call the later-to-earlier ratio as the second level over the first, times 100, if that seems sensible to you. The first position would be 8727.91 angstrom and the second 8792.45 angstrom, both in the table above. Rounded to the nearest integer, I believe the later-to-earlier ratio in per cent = 102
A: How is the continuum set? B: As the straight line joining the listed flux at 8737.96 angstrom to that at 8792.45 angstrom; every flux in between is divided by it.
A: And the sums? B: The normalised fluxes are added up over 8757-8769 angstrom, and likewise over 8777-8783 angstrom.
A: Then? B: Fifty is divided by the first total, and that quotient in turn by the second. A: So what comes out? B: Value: 2.8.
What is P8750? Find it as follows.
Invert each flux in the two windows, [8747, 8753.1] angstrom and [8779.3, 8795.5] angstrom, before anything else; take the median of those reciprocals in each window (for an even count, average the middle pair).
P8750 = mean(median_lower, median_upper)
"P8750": 0.0311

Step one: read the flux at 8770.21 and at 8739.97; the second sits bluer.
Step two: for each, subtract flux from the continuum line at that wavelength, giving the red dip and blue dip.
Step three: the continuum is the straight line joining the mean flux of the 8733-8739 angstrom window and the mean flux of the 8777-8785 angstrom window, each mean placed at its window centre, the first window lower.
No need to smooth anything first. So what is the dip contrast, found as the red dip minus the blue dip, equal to 2.4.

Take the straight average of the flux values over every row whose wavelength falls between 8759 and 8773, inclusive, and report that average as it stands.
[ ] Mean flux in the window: 32.7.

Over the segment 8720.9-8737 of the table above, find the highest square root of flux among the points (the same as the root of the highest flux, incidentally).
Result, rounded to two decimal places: 5.84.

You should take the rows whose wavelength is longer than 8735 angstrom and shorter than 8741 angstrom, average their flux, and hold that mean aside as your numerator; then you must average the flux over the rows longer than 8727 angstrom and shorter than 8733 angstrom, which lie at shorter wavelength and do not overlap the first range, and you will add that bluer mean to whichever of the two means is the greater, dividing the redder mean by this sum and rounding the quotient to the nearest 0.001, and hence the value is 0.488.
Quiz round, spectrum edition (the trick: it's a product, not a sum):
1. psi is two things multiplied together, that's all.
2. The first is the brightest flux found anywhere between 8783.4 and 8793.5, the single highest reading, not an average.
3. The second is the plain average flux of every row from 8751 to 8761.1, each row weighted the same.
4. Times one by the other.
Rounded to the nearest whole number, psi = 1069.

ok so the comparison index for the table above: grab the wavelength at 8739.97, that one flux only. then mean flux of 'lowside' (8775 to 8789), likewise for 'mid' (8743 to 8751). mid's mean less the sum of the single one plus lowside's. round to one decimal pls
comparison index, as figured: -33.9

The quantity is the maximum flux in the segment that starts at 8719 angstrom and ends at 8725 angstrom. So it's 33.63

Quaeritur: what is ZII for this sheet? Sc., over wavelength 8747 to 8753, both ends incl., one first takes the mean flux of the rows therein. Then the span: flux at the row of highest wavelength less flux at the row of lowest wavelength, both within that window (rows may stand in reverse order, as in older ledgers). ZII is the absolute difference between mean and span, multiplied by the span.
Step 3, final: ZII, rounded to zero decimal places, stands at -40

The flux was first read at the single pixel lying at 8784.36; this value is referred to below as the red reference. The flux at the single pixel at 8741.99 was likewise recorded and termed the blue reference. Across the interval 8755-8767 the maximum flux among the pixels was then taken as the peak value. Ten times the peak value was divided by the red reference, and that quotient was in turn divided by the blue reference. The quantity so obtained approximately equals 0.337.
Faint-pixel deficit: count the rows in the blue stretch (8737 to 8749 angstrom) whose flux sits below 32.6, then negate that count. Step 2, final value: -2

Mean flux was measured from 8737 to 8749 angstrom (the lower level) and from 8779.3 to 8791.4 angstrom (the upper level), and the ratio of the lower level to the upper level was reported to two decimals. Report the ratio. 1.00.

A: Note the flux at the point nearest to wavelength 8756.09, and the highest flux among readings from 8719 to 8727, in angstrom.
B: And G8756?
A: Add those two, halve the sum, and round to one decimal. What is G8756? 33.3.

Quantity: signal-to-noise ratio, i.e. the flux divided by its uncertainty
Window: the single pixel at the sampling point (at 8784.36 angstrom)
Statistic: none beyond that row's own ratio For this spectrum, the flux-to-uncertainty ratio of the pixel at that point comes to 37.5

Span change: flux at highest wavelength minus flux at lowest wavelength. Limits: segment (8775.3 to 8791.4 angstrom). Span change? -2.2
